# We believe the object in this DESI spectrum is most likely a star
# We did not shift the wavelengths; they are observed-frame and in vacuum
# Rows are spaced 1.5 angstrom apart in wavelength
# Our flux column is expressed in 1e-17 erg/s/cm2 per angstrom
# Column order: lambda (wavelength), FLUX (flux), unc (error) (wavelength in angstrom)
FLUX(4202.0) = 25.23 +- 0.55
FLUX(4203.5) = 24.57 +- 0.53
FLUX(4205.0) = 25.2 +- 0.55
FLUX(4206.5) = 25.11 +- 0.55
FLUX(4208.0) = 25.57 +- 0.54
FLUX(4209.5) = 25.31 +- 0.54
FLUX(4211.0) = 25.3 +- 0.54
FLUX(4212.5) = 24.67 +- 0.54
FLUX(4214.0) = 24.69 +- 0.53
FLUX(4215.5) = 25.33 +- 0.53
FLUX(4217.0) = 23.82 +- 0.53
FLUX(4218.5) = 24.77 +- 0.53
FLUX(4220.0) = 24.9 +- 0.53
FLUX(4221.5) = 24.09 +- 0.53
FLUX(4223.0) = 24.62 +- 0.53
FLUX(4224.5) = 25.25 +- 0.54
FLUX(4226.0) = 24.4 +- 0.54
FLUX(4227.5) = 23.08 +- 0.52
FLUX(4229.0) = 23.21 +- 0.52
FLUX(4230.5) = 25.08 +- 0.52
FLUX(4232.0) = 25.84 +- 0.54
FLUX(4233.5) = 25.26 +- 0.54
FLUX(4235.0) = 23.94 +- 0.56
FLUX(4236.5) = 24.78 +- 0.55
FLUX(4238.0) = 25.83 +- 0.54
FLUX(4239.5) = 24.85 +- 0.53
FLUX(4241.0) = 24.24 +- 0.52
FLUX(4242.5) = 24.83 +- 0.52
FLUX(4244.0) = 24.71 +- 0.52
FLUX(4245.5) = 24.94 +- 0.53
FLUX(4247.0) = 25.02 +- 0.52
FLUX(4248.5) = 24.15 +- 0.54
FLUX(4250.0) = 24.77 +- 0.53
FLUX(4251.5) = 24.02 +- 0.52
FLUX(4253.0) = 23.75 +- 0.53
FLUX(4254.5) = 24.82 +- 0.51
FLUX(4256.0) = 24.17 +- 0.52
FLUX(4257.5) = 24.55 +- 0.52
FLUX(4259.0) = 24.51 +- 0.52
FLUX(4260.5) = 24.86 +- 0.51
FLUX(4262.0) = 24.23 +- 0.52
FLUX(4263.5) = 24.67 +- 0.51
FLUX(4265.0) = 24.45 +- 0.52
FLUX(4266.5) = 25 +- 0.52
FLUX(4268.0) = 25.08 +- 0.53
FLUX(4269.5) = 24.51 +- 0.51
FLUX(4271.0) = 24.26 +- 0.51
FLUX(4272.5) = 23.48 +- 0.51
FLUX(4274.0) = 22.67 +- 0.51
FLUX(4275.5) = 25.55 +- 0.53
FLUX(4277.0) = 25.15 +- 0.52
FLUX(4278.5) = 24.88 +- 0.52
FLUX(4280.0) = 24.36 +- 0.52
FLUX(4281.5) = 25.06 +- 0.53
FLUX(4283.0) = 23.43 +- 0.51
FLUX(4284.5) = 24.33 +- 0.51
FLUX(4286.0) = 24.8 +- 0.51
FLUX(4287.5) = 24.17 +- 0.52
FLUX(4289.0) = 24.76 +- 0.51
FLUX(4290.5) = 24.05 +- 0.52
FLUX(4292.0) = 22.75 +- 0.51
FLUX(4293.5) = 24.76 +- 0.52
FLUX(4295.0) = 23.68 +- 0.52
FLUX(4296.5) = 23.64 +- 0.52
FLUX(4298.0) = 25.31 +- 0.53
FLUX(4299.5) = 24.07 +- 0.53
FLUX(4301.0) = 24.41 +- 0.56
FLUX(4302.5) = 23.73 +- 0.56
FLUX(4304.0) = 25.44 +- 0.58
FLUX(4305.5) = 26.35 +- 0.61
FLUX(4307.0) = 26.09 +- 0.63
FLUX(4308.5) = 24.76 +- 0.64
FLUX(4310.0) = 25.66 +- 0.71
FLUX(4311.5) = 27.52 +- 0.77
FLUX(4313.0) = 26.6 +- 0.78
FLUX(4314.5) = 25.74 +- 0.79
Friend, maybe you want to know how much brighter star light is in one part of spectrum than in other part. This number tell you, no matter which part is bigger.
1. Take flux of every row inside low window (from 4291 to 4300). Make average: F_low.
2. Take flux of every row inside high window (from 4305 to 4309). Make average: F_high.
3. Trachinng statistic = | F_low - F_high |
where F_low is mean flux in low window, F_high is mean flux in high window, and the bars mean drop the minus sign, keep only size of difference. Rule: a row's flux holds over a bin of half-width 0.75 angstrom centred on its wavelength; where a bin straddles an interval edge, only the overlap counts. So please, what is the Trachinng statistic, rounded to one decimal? 1.7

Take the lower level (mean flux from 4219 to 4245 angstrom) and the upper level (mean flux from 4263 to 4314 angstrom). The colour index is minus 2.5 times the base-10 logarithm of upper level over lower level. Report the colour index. -0.002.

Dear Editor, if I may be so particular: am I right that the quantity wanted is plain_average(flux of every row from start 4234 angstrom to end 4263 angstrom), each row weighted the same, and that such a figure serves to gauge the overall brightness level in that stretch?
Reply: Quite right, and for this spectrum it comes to 24.58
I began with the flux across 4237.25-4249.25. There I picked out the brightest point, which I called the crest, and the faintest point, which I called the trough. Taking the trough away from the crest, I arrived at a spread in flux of 1.7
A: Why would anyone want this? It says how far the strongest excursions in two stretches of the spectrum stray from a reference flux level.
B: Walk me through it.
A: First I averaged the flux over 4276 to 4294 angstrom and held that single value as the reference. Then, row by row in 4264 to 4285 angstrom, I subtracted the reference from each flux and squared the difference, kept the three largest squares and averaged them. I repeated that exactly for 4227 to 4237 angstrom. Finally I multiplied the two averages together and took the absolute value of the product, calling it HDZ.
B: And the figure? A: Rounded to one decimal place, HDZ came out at 3.0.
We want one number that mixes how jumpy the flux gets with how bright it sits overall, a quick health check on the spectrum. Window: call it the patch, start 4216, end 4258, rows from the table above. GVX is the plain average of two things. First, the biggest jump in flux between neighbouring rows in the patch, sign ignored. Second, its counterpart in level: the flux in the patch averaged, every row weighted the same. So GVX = 13.2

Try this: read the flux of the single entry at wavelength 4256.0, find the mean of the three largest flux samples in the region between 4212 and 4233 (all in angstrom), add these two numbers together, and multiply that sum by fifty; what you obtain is 2482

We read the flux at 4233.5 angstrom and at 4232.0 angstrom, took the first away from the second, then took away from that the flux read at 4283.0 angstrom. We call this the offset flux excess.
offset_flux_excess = -23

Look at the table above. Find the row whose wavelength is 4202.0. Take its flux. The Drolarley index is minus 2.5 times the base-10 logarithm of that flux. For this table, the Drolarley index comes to -3.50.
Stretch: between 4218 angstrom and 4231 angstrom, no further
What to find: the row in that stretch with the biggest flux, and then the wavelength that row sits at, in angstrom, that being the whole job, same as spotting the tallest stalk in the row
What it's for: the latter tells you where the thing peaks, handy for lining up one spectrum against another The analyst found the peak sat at 4224.5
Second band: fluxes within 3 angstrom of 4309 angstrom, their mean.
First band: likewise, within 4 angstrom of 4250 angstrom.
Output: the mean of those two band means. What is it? 25.2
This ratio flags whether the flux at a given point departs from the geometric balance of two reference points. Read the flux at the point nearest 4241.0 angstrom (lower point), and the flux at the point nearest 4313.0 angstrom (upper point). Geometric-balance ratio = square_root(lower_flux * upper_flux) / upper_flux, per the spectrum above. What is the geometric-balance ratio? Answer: 0.95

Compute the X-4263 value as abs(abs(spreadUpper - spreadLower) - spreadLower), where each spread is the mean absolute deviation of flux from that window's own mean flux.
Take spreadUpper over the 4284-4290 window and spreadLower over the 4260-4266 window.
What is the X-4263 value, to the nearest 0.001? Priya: 0.160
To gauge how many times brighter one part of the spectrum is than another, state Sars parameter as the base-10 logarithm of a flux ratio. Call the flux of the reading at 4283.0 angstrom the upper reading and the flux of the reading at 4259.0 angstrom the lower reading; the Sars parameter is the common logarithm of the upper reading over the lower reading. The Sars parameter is -0.02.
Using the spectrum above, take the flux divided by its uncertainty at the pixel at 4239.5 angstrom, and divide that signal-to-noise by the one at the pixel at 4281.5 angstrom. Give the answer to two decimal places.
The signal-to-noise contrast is 0.99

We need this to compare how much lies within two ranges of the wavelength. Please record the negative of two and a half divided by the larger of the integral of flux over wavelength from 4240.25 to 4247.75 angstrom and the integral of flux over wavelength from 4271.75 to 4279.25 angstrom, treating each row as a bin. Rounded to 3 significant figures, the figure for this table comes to -0.0135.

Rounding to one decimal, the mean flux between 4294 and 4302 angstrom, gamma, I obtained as 24.2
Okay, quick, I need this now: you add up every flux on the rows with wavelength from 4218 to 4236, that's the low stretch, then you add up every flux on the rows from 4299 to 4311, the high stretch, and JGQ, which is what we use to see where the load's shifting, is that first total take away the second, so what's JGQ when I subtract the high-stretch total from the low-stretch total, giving 94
